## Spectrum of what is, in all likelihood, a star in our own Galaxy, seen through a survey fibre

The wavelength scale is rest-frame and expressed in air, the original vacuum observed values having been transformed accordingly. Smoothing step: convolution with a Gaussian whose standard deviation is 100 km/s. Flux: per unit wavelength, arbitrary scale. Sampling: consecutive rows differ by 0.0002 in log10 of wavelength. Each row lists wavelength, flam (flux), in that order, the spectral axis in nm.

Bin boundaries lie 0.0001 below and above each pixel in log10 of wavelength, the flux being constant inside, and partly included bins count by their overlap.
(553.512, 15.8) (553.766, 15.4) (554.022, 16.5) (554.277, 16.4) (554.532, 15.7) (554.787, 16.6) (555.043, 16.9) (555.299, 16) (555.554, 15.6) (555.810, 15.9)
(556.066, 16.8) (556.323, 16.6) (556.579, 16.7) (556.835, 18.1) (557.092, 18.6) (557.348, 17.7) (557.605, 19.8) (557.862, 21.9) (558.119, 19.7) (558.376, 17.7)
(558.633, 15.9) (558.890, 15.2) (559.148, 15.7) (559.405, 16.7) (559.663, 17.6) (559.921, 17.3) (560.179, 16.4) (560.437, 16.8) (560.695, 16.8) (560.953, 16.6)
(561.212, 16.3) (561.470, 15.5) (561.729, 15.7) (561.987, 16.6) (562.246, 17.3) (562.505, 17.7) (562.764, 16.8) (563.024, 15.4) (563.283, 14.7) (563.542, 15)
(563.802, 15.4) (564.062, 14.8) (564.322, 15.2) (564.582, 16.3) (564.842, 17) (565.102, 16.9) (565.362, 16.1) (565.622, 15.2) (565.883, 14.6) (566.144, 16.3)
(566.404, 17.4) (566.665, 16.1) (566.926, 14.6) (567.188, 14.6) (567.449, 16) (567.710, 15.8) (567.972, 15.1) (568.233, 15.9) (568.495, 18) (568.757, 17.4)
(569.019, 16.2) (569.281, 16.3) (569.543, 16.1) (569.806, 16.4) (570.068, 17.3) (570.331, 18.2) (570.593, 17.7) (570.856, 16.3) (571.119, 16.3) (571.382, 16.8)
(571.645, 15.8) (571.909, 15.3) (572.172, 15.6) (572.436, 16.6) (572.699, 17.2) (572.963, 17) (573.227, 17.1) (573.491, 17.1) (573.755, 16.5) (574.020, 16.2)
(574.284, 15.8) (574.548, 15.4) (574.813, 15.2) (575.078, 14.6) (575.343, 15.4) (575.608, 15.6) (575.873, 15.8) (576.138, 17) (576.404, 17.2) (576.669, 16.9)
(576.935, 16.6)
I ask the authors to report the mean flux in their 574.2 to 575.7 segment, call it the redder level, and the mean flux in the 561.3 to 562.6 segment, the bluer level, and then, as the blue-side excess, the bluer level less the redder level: 1.2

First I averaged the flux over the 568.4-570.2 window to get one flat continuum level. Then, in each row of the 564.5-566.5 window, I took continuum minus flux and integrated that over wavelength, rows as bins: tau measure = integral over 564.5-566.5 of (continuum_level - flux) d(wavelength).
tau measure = 1.2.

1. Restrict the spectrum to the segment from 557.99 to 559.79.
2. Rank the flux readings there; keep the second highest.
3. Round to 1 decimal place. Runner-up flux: 17.7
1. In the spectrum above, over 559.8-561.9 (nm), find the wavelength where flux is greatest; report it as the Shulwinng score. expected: 559.921 nm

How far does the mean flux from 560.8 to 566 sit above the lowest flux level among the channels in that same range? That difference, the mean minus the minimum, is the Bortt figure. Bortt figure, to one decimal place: 1.4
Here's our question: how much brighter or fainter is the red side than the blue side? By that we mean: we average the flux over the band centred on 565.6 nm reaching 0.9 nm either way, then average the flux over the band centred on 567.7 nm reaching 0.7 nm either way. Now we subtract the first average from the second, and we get -0.7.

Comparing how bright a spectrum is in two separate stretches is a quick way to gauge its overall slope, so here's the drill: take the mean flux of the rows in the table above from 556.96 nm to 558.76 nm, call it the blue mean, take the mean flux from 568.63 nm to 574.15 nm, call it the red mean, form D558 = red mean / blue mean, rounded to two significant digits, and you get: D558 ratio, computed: 0.89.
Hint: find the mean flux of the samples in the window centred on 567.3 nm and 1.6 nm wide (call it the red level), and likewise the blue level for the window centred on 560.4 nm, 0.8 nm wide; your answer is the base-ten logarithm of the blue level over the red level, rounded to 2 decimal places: 0.04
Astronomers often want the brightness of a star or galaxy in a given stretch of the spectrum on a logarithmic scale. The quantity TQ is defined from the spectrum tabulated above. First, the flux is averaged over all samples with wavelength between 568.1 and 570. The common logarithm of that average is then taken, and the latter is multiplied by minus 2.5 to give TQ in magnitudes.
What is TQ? -3.05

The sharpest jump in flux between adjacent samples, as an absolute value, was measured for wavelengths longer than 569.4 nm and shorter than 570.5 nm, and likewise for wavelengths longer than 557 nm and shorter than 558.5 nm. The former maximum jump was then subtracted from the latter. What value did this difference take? 1.3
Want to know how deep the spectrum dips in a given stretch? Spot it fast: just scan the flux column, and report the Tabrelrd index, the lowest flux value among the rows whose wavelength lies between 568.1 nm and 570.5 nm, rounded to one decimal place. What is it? 15.9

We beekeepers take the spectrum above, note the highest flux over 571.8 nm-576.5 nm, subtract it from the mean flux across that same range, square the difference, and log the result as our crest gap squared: 1.1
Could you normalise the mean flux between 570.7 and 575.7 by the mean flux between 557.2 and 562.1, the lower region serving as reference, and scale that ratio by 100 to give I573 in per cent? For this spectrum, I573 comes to 93.8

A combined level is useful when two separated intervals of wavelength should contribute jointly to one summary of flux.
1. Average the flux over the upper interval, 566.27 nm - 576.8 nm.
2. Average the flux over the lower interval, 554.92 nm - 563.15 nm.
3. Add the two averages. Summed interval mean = 33.3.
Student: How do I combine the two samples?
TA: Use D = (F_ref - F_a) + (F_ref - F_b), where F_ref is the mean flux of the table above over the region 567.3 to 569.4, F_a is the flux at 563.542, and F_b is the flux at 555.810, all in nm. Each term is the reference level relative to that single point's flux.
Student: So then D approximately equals 1.8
